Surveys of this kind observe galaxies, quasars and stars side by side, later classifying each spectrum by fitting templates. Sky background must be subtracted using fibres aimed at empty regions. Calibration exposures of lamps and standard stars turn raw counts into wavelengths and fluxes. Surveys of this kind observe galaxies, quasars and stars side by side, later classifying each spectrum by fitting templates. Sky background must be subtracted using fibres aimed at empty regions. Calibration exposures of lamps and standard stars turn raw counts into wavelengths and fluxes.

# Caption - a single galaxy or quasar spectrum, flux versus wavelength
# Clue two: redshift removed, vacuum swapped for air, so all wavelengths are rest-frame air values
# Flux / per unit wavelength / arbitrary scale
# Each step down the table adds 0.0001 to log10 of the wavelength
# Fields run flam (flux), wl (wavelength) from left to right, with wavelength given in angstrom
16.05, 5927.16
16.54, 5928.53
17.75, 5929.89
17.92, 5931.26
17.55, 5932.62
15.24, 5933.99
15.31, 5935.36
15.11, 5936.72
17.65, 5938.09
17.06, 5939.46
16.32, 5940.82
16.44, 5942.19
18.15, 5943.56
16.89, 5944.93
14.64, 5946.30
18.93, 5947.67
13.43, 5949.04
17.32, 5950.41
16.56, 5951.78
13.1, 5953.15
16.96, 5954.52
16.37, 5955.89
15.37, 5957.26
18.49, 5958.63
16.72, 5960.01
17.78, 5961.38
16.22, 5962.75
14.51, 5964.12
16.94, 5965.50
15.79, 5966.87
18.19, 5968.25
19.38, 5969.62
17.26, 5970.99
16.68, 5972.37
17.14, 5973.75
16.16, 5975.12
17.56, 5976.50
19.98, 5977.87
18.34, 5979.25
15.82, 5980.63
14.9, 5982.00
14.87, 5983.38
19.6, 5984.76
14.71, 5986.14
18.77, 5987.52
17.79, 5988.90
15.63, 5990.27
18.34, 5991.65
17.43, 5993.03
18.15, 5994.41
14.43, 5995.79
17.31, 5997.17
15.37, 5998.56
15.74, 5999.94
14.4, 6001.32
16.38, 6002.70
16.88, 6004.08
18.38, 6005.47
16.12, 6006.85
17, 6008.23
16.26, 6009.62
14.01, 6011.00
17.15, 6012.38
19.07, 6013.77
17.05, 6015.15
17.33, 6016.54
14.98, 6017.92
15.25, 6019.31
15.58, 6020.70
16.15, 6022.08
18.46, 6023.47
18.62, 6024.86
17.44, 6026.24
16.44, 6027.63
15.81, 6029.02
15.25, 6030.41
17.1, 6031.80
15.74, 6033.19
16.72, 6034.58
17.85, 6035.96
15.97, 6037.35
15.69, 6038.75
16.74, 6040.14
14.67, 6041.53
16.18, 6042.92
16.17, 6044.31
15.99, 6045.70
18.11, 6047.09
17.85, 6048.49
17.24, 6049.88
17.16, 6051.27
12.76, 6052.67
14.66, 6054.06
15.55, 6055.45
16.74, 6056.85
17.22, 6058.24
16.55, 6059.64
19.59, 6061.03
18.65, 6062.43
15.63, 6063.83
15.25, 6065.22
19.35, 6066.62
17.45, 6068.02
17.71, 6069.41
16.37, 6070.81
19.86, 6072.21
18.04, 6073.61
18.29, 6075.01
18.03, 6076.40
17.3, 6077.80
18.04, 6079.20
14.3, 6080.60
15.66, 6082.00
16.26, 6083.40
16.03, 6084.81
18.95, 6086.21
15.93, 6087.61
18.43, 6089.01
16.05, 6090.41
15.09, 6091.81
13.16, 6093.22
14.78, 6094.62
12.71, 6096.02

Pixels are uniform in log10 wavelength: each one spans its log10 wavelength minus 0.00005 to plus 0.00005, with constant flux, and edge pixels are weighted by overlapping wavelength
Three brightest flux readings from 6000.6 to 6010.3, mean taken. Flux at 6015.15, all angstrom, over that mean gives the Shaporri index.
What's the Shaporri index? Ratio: 0.98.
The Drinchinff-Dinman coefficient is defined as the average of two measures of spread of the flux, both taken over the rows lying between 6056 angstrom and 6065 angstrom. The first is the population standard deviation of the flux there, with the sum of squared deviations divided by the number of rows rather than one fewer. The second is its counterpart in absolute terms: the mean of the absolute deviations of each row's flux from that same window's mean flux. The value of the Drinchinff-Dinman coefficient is 1.24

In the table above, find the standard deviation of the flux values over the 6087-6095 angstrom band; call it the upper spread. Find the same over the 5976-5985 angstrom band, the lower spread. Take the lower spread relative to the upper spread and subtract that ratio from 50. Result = 48.8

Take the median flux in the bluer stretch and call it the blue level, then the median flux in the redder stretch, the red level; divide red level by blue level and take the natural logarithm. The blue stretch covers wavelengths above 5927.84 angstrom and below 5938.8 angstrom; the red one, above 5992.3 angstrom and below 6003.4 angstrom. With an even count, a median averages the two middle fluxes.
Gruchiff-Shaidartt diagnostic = -0.06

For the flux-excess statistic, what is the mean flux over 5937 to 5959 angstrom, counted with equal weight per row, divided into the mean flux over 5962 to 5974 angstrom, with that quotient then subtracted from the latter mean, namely 15.9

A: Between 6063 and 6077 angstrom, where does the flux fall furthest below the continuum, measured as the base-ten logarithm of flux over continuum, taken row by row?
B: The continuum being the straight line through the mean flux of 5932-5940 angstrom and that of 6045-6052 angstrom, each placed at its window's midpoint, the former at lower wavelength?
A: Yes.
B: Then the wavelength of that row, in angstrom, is 6065.22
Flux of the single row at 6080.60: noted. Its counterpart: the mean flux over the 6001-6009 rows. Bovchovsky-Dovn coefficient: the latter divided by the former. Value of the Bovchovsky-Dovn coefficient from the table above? 1.16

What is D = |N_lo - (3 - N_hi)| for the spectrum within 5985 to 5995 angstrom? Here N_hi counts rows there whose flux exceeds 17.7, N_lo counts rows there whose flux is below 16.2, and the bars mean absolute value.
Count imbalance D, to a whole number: 3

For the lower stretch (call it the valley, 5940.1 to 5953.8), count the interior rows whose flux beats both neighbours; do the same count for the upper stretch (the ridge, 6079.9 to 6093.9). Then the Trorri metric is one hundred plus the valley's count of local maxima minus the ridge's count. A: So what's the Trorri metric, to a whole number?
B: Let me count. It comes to 100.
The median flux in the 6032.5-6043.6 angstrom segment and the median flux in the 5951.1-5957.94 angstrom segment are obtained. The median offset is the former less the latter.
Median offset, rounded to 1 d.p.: -0.3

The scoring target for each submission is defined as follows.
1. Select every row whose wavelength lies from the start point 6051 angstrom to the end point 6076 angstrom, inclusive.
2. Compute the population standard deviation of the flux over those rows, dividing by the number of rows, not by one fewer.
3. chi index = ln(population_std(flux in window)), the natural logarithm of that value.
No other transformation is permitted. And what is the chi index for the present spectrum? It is 0.58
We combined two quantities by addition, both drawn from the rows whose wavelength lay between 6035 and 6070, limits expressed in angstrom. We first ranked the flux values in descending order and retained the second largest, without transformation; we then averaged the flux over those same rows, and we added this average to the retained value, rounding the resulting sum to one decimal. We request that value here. 36.0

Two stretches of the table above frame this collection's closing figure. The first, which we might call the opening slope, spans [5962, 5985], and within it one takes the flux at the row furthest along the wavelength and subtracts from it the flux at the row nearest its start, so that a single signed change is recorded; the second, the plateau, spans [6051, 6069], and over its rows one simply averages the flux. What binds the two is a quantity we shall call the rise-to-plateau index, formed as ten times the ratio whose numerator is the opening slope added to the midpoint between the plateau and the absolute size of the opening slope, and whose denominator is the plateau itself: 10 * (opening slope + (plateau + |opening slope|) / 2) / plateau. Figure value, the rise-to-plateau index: 8.0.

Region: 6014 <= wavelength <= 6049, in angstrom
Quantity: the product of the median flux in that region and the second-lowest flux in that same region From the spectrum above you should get 242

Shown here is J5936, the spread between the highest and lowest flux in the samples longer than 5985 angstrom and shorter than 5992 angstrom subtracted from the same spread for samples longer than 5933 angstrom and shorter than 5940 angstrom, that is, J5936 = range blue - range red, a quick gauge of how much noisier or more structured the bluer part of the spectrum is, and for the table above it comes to -1.5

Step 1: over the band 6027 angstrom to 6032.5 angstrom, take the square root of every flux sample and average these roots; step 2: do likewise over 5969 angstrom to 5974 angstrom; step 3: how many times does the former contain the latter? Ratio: 0.96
